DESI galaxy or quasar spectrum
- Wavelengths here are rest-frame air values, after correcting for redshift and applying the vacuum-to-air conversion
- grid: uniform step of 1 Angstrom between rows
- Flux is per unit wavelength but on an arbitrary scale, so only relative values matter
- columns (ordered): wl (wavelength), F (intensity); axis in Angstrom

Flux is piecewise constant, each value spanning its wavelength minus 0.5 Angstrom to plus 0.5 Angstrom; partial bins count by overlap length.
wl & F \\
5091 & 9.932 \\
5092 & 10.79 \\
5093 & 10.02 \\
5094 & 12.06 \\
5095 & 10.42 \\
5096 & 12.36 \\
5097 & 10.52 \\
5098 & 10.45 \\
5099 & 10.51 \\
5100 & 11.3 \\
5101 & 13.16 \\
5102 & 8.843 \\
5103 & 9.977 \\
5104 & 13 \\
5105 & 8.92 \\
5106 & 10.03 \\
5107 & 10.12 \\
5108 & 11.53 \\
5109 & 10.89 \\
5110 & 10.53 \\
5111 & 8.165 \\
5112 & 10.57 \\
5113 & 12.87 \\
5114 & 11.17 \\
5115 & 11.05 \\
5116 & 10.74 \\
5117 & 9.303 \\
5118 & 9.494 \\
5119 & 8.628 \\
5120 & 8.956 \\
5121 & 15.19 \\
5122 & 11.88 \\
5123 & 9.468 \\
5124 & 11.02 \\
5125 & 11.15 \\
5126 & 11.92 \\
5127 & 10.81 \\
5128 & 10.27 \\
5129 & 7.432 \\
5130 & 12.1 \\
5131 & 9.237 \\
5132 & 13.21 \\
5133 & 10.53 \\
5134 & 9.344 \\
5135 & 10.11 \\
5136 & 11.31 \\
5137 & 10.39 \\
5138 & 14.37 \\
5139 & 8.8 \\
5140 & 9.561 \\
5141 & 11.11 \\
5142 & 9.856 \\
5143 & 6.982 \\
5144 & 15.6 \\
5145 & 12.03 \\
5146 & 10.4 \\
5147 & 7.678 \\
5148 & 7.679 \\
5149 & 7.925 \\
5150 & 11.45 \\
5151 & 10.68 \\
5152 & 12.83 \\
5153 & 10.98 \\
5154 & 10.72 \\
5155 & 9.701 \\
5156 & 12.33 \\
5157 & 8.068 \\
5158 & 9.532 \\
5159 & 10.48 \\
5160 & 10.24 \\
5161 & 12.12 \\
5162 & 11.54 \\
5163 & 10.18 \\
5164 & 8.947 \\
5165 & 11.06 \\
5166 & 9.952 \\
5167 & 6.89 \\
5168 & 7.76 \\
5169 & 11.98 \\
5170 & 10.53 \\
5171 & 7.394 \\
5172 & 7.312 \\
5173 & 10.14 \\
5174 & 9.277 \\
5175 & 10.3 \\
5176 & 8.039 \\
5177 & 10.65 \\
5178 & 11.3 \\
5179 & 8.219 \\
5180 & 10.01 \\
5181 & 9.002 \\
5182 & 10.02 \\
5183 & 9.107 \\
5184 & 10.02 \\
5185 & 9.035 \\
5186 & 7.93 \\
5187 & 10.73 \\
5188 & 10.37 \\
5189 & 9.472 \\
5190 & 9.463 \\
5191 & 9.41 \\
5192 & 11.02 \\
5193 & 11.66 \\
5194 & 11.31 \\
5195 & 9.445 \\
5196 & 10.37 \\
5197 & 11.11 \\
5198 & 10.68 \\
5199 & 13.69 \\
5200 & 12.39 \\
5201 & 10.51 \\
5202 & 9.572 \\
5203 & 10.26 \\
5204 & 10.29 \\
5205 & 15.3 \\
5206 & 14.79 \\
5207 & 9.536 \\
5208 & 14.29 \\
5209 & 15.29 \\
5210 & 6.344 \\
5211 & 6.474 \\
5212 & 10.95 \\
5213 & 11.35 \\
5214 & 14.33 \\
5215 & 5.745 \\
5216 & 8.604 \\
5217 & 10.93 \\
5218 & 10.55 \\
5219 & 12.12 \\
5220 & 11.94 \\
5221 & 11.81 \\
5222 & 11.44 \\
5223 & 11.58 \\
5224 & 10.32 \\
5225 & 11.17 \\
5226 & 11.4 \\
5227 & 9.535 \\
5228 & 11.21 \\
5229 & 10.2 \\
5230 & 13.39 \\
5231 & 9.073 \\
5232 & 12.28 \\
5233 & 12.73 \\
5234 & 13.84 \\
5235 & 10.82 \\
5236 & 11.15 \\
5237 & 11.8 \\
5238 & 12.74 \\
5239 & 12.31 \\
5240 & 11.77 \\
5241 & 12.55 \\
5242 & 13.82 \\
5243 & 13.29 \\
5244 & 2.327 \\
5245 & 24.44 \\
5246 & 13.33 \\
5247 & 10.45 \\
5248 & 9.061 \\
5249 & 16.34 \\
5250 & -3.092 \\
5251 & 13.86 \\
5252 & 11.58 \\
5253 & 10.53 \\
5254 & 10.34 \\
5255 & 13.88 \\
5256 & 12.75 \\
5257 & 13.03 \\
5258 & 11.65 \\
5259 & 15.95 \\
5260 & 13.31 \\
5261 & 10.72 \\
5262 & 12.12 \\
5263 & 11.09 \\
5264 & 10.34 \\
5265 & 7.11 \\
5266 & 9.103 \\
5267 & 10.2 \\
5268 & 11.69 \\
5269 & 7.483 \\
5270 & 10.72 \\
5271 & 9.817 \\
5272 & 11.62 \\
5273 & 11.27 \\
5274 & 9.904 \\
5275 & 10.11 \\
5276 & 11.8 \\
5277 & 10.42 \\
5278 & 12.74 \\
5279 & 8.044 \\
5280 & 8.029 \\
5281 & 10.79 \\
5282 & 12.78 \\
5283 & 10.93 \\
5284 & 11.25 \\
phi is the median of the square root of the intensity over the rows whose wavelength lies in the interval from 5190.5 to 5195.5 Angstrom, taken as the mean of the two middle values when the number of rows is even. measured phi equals 3.32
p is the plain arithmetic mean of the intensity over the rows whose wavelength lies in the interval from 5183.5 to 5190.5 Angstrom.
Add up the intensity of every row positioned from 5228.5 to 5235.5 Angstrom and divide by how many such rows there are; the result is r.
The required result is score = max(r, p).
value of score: 11.76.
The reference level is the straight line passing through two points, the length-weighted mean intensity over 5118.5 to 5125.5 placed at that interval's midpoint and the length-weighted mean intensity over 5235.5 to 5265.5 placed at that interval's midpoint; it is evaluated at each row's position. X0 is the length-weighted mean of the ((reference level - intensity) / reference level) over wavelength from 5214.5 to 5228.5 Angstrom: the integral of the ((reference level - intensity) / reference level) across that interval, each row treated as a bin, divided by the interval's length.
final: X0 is 0.079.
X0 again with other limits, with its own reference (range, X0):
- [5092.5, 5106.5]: -0.006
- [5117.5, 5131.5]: 0.034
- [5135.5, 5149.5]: 0.069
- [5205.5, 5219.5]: 0.056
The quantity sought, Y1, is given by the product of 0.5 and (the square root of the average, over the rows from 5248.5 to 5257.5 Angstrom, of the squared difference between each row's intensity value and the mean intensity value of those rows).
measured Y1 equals 2.6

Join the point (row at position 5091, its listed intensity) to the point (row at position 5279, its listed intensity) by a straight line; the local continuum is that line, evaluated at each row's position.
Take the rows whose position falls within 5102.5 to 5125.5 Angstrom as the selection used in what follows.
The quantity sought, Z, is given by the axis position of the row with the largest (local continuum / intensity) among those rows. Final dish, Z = 5111 Angstrom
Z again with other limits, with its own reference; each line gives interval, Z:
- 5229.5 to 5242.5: 5231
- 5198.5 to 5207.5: 5202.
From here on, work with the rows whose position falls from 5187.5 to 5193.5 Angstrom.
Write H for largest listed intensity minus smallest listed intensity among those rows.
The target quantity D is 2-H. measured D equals 0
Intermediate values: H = 2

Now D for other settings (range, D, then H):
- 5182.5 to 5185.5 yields 1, 1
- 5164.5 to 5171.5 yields -3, 5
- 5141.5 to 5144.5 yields -7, 9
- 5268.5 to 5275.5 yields -2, 4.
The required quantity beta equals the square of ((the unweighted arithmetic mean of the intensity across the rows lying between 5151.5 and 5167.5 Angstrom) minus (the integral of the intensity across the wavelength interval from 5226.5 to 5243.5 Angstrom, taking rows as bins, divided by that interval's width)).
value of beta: 2.4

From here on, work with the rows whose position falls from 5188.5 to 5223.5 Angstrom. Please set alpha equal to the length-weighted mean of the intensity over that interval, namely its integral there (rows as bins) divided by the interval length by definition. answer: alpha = 11.0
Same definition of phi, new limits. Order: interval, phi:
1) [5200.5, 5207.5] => 3.21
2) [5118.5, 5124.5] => 3.20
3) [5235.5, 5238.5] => 3.44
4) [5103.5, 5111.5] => 3.21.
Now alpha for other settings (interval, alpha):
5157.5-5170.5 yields 10.1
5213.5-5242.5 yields 11.4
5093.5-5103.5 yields 11.0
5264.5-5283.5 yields 10.2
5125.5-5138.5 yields 10.8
